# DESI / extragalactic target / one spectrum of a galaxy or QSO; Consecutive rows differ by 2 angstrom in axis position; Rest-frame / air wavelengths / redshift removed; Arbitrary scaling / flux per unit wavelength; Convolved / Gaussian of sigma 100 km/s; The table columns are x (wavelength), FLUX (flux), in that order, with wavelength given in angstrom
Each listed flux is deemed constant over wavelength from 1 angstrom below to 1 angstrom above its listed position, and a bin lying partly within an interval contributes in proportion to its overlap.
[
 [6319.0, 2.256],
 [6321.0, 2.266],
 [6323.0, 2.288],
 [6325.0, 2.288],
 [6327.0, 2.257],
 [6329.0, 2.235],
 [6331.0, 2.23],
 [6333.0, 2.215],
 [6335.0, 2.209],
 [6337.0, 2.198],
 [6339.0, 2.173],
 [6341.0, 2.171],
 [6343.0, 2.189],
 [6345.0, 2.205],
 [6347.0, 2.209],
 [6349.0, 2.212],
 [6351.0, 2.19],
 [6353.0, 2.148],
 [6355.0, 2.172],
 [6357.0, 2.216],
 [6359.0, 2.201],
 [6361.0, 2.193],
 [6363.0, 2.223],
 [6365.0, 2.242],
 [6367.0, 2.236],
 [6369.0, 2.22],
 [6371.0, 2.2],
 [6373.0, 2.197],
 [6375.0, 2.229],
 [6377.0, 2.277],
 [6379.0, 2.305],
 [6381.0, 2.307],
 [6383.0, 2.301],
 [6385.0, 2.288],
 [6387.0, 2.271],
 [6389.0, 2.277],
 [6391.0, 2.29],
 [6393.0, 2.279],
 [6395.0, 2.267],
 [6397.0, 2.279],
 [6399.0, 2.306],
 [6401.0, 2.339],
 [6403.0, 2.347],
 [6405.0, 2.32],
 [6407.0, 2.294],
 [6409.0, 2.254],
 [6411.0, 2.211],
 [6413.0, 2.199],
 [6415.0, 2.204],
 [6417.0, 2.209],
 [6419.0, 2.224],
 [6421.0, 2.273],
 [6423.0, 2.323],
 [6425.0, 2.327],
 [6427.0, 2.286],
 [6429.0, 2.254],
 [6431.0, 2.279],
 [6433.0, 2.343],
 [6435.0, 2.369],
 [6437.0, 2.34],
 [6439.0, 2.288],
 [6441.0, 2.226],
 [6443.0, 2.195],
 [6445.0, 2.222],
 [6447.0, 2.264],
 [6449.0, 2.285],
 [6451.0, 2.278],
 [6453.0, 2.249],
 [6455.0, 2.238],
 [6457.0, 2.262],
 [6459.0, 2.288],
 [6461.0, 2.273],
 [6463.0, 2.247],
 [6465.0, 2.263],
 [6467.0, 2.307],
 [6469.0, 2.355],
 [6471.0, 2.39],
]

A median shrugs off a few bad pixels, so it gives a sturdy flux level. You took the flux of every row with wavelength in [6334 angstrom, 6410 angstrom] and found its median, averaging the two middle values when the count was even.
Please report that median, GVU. 2.23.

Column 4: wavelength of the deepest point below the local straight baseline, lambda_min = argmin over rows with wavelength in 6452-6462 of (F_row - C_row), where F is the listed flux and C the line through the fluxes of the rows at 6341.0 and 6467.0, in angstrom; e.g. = 6455.0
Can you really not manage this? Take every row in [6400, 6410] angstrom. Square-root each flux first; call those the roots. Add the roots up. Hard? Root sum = 7.60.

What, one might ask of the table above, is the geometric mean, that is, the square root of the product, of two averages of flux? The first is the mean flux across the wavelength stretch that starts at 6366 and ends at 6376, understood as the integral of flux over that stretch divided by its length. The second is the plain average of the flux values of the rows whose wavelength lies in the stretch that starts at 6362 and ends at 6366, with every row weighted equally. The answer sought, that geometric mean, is 2.22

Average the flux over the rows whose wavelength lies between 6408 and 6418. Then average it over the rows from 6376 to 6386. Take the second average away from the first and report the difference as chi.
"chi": -0.080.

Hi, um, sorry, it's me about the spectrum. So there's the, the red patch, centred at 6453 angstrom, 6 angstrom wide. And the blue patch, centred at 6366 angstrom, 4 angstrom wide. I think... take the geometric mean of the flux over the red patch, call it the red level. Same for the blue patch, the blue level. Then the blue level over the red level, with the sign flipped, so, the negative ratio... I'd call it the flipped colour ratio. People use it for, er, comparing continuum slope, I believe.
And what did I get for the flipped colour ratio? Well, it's -0.99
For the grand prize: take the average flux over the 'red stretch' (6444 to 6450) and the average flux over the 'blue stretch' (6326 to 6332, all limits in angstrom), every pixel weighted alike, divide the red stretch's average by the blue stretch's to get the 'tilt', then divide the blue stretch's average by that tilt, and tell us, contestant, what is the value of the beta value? 2.22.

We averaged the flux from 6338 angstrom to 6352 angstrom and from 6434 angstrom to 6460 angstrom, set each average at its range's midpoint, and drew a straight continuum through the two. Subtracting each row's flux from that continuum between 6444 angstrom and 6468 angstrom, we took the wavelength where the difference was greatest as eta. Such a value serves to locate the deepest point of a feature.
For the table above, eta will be 6445.0 angstrom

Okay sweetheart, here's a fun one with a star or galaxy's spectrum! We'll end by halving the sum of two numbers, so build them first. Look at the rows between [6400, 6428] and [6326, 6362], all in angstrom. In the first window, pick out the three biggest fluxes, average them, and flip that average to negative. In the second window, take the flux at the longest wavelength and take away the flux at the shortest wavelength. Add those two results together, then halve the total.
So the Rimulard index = -1.20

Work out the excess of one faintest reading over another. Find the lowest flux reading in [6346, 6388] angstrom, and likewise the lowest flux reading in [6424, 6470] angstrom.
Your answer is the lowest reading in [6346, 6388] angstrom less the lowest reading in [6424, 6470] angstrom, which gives -0.047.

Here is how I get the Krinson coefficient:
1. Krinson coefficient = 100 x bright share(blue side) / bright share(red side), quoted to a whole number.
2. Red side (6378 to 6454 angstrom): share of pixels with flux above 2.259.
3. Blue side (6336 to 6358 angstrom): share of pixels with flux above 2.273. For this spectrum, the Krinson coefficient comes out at 0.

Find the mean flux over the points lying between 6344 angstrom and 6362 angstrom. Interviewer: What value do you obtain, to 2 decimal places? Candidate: 2.19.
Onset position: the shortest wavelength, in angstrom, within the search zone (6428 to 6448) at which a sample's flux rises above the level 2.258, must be 6431.0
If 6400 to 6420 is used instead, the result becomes 6401.0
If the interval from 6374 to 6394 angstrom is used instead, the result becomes 6377.0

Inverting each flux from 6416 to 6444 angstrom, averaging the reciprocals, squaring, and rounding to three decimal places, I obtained 0.192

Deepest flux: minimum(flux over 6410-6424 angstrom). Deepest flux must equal 2.199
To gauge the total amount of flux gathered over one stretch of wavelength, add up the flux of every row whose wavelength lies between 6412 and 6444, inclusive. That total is 36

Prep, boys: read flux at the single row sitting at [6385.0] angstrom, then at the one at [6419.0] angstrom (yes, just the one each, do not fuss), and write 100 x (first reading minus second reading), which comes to 6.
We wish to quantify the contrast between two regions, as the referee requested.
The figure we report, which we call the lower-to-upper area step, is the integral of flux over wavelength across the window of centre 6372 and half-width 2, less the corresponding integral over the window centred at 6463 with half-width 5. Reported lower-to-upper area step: -14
